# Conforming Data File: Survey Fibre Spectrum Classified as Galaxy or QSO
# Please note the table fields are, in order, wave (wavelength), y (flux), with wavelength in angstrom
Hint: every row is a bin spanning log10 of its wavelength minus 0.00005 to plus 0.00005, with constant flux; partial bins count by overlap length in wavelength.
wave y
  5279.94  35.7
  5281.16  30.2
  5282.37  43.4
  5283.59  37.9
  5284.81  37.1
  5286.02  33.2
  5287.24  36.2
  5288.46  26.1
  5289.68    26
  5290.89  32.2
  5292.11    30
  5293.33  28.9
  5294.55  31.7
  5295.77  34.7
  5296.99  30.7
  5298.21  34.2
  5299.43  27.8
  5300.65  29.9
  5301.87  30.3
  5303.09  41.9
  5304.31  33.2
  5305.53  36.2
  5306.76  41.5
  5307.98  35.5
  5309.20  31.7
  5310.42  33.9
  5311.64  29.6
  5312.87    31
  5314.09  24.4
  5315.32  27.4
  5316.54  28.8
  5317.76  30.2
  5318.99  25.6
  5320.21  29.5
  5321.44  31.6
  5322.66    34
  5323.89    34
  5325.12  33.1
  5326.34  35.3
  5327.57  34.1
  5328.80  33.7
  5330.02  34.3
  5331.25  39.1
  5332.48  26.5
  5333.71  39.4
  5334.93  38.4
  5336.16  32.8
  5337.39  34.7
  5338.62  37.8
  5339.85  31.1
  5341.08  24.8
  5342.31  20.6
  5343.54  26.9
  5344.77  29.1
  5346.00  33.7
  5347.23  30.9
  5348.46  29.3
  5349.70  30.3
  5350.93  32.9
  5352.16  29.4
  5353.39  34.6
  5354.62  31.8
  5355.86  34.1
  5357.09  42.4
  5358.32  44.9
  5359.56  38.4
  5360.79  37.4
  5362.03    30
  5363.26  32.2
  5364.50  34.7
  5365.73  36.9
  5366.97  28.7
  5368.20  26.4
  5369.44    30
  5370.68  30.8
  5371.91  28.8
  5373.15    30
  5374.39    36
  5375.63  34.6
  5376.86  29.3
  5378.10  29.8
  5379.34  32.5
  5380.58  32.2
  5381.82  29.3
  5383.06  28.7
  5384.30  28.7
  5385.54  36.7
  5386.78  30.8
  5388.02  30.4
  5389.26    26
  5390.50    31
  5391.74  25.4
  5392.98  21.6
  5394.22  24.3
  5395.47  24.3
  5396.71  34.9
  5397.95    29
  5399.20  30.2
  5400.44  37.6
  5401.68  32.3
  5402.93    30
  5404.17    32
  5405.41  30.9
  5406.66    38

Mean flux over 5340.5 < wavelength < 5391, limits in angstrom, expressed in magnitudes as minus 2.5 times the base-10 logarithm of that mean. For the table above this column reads -3.75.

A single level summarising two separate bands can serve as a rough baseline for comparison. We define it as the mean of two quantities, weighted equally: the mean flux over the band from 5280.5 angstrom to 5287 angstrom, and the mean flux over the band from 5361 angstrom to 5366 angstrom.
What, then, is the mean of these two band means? 34.9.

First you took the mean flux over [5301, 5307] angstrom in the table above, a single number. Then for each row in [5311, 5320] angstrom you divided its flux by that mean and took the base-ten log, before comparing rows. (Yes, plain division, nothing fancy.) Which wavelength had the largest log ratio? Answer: 5312.87 angstrom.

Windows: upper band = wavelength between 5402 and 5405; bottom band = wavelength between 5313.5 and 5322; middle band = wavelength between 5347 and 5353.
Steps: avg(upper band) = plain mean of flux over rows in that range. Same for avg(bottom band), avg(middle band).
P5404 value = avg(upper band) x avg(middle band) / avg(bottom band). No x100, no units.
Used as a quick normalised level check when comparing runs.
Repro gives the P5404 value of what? 34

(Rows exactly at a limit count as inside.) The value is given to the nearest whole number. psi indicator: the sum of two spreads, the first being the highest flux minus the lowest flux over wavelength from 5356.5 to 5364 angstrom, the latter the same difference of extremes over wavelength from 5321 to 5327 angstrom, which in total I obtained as 19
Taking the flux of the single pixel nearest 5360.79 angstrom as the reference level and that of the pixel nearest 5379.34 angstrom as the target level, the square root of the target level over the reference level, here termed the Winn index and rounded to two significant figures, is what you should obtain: 0.93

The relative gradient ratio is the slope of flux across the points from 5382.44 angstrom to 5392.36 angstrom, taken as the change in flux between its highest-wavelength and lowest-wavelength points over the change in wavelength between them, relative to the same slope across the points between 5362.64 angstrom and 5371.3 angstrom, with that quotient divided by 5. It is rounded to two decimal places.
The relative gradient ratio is 0.40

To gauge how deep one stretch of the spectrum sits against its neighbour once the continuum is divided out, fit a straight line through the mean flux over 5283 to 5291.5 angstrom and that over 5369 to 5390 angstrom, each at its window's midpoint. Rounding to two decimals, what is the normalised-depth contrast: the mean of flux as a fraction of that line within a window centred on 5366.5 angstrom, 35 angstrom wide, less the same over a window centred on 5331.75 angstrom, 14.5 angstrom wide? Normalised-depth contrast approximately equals -0.05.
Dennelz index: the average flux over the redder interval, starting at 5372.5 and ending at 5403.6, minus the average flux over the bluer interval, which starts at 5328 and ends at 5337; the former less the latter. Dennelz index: -4.7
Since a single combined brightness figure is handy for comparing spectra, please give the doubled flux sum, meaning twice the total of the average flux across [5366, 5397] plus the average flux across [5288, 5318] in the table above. 122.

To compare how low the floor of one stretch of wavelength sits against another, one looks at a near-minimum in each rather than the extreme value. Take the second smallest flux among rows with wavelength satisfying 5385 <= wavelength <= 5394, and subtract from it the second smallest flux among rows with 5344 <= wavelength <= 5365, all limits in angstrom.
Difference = -3.9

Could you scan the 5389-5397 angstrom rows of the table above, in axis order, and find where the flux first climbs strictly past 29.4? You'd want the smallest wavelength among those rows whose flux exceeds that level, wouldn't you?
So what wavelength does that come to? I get 5390.50 angstrom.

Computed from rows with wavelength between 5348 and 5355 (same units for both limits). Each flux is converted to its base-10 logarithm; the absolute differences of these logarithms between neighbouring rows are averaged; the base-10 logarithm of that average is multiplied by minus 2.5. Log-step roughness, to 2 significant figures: 3.5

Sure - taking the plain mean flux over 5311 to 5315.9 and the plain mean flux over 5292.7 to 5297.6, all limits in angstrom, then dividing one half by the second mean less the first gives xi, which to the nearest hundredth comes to 0.15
